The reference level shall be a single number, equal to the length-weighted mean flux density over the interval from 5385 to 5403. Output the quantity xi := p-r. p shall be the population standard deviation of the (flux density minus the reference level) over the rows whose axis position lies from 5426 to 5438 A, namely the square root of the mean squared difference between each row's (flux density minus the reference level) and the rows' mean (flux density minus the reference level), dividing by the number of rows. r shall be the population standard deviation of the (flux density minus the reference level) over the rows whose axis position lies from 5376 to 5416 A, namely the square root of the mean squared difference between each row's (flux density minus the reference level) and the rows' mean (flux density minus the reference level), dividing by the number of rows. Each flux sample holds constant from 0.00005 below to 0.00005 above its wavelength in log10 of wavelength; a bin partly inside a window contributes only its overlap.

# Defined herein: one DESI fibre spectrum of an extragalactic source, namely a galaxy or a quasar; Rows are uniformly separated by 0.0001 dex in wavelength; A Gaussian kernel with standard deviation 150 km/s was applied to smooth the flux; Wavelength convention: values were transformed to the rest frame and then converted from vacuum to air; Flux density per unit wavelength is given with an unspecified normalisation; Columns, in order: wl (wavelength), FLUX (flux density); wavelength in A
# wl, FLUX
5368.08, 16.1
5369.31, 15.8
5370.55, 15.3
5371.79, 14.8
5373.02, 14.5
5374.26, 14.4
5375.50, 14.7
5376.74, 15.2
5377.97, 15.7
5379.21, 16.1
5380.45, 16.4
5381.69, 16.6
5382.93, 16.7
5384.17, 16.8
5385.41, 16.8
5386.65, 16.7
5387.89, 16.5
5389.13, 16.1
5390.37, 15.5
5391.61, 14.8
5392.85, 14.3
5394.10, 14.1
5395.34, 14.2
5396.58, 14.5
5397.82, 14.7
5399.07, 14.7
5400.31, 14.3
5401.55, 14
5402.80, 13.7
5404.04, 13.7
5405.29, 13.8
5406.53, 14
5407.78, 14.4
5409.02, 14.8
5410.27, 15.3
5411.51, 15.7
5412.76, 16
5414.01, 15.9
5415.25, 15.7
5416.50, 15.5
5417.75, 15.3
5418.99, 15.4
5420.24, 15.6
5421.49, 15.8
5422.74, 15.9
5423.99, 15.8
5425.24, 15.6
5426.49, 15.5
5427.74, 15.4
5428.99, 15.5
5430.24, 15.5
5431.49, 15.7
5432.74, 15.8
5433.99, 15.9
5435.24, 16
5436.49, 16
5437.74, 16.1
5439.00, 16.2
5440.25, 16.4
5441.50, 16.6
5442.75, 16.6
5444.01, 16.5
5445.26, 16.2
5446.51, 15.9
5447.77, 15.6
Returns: -0.8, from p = 0.2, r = 1.02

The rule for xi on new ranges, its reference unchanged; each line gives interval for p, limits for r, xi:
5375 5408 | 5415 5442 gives 0.8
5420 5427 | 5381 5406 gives -1.0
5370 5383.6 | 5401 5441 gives 0.1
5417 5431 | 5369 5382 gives -0.6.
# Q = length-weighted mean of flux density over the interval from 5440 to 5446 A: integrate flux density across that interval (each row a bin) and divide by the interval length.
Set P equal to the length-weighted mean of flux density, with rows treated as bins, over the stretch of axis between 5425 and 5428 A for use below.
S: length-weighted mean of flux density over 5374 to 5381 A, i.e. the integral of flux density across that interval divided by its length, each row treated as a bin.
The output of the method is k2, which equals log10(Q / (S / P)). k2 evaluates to 1.22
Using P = 15.5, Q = 16.47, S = 15.5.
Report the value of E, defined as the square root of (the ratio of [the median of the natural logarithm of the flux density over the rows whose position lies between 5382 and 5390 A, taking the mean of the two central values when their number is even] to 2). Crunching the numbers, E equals 1.19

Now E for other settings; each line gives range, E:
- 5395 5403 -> 1.15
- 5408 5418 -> 1.17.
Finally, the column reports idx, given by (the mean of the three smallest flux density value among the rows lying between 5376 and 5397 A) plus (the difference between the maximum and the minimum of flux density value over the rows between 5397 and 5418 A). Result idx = 16.5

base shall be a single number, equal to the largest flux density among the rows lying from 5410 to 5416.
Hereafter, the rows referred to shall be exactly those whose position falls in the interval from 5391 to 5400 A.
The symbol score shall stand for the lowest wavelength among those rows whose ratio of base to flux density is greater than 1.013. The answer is 5391.61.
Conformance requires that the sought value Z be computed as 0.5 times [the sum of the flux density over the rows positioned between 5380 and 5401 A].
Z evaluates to 132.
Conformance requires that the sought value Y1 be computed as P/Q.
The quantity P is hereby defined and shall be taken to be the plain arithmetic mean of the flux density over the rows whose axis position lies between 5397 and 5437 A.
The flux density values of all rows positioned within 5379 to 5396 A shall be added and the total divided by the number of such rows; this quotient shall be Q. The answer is 0.96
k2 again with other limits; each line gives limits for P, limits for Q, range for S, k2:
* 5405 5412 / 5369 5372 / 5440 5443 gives 1.13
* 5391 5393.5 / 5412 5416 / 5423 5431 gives 1.17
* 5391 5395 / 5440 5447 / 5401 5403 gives 1.23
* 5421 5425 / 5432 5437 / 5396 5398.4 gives 1.24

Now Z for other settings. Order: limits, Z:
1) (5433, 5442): 57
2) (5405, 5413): 52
